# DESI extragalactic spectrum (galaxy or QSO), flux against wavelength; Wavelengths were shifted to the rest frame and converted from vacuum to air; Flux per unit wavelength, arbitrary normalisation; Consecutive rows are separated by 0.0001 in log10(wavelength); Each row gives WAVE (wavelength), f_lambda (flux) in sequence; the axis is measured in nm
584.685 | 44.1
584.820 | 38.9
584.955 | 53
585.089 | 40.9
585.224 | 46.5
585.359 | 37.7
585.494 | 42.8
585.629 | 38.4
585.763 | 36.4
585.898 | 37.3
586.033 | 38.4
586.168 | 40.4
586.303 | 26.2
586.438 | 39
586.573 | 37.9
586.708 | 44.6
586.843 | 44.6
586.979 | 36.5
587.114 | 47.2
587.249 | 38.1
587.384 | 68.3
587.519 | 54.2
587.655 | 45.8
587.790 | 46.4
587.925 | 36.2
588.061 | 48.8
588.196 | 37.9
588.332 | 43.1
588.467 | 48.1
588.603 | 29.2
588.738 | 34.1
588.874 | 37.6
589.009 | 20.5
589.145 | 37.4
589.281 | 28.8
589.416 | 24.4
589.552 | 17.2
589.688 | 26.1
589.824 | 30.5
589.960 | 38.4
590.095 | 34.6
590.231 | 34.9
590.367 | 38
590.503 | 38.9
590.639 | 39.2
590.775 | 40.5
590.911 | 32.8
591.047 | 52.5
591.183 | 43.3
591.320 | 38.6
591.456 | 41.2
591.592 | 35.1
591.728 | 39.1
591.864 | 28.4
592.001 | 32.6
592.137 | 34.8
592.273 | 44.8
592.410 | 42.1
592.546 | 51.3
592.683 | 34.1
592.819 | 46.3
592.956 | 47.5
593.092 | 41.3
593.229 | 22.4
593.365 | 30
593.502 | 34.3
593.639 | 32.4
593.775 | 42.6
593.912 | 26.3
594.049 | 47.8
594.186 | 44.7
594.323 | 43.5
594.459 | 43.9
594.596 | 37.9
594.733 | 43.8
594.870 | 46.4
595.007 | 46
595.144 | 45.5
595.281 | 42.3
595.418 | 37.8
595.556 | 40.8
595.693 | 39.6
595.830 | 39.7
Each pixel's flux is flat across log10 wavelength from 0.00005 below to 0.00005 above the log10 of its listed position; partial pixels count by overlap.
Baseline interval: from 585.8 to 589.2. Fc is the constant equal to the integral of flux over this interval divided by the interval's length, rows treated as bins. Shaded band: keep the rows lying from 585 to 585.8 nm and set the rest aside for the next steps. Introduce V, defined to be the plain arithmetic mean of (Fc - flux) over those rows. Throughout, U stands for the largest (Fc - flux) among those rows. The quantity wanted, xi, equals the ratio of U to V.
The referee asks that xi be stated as 18.6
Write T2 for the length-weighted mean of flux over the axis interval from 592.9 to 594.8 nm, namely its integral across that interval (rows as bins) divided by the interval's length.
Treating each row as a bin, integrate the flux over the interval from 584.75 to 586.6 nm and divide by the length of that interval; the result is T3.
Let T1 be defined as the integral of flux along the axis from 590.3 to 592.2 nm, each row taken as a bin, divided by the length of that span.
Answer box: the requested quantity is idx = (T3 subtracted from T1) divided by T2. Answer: -0.036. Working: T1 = 38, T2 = 38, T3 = 39.6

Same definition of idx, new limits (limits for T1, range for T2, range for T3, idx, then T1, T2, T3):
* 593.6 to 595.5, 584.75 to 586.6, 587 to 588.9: -0.057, 42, 40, 43.9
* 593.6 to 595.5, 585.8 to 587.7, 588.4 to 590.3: 0.236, 42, 43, 31.6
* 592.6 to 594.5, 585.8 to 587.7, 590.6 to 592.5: -0.016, 38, 43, 39.1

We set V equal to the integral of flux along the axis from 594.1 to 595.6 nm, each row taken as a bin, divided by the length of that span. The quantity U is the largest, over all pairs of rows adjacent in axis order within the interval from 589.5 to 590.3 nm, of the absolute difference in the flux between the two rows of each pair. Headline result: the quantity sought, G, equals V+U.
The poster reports 52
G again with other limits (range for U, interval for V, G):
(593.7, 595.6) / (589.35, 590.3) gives 51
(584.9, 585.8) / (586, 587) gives 51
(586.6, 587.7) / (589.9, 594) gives 68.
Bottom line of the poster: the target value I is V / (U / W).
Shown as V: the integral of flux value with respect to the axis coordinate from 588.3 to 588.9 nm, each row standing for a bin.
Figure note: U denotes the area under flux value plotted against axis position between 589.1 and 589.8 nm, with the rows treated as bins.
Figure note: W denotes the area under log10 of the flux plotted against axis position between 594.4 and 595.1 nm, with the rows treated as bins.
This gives 1.4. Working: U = 18.7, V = 23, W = 1.15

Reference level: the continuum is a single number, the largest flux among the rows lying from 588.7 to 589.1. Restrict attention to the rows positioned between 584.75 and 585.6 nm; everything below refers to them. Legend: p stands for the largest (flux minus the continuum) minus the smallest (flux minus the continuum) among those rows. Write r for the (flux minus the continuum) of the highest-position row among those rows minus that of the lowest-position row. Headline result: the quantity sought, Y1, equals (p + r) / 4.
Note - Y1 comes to 4.8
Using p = 15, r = 3.9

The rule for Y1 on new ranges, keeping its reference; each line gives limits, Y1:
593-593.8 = 5.4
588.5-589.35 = 4.2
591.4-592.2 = 1.6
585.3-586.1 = 1.8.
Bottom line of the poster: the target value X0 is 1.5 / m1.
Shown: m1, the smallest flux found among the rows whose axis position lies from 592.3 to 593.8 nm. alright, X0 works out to 0.067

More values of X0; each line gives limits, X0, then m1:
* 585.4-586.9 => 0.057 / 26.2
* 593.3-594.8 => 0.057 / 26.3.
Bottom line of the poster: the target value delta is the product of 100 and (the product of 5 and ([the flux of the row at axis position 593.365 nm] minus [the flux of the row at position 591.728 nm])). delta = -4550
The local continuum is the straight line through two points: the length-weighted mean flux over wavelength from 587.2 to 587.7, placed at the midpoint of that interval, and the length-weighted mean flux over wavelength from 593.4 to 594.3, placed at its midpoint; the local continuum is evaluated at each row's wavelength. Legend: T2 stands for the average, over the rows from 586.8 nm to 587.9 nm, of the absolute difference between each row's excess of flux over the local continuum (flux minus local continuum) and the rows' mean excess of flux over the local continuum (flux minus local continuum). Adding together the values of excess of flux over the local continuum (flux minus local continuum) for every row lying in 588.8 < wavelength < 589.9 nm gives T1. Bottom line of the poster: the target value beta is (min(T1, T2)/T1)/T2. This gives 0.14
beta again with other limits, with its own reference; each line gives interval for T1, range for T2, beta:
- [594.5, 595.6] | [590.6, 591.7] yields 0.02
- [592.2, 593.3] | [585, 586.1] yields 0.16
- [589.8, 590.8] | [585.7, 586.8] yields 0.28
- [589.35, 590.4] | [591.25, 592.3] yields 0.26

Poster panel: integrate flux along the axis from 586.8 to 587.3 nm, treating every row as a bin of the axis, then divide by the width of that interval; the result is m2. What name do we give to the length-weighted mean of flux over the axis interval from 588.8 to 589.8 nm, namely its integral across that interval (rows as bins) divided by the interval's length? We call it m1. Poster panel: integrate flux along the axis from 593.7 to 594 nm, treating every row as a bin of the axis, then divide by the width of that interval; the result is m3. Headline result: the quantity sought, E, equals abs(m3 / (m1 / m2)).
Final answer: 53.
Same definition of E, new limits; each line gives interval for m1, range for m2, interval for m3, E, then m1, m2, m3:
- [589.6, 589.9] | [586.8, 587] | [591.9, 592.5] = 57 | 27.8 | 40.8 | 38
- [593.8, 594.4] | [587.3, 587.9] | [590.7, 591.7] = 52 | 40.8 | 52.0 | 41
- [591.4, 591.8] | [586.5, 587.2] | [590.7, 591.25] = 46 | 38.3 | 42.0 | 42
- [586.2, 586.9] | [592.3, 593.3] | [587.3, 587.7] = 59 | 38.5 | 40.8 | 56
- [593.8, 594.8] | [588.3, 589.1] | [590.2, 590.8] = 33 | 41.2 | 35.2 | 38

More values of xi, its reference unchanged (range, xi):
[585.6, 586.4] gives 3.2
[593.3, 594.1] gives 2.8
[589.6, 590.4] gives 2.1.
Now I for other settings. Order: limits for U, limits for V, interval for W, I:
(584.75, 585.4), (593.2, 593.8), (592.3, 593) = 0.8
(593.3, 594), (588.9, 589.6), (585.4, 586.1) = 0.9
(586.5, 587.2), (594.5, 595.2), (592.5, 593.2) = 1.2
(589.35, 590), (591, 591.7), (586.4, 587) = 1.6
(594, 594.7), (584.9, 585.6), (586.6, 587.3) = 1.1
